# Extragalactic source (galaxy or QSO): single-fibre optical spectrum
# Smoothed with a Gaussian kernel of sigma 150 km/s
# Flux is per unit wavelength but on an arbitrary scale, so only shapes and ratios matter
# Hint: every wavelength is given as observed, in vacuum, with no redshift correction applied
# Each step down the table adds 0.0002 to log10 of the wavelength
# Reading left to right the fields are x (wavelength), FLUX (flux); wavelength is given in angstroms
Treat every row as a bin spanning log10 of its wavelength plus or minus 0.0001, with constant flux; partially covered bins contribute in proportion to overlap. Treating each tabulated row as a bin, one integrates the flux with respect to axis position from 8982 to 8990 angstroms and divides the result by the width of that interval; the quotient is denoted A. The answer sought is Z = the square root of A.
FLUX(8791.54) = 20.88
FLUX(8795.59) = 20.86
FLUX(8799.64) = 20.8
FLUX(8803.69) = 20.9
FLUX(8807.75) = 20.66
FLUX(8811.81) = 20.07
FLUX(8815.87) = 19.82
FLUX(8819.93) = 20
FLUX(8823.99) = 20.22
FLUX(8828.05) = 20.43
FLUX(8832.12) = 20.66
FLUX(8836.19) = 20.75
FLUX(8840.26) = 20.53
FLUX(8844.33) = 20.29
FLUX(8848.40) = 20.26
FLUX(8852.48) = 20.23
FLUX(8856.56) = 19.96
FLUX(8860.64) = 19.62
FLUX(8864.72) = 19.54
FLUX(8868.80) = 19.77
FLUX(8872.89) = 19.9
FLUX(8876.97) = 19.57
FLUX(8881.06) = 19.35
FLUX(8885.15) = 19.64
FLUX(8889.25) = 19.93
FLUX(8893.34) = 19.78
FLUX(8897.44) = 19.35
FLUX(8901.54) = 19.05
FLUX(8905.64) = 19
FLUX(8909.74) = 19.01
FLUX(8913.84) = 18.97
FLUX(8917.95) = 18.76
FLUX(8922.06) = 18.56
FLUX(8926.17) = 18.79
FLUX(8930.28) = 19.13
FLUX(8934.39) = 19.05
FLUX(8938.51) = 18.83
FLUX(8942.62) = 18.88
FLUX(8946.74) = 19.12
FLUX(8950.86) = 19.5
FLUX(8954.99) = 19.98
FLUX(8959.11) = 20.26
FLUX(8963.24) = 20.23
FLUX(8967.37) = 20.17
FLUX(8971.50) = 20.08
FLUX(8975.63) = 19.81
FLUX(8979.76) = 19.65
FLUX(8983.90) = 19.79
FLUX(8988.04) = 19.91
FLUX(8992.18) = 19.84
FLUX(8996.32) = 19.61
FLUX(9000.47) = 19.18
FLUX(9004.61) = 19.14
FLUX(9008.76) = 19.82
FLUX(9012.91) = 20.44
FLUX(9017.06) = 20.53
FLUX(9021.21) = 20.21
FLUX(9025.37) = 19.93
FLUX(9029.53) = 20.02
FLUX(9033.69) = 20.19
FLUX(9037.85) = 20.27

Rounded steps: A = 19.8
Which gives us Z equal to 4.45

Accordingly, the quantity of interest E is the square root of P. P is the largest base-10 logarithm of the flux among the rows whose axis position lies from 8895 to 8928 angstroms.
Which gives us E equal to 1.13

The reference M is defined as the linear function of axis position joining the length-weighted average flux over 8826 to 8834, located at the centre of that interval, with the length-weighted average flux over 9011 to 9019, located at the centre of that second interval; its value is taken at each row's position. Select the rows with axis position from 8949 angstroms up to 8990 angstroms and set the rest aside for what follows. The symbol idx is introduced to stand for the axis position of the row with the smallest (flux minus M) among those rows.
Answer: 8950.86 angstroms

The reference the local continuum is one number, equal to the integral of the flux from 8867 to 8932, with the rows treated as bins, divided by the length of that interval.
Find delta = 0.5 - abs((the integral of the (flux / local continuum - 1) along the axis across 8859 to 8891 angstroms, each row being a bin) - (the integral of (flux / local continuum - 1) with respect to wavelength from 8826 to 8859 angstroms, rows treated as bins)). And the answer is -0.7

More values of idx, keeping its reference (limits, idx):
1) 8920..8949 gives 8922.06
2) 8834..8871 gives 8864.72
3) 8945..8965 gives 8946.74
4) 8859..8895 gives 8881.06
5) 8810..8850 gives 8815.87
